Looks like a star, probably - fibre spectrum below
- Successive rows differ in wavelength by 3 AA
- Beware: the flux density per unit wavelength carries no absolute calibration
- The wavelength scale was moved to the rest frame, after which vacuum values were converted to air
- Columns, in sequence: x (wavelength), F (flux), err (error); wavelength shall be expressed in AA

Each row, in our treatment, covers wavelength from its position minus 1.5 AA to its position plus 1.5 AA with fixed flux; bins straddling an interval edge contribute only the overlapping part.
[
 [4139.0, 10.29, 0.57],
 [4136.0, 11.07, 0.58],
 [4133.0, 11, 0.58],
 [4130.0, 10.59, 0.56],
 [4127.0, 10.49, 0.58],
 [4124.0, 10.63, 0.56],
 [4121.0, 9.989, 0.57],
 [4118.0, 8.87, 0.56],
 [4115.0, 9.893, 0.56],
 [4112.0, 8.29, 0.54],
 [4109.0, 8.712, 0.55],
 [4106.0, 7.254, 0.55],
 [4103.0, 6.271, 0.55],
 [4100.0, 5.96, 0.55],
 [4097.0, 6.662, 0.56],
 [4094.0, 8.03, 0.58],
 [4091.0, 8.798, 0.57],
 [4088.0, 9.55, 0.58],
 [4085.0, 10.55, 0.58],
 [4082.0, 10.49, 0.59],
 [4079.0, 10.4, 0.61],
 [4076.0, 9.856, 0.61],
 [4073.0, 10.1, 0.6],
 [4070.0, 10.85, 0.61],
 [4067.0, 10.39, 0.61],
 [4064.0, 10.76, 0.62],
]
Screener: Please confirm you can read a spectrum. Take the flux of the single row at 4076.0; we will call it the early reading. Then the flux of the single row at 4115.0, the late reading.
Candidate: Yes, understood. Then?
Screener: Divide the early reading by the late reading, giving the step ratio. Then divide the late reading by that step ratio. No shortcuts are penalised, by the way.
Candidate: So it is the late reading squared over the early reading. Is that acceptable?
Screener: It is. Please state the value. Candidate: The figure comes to 9.9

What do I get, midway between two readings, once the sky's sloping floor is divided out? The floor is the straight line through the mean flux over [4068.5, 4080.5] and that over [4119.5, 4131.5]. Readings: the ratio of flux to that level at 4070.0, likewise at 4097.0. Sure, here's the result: 0.85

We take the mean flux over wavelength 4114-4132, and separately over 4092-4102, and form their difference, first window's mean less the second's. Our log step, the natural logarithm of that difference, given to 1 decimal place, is 1.2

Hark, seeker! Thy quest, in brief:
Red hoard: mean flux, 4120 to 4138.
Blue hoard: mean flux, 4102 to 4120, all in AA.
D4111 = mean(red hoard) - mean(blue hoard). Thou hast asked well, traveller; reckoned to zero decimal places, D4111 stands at 2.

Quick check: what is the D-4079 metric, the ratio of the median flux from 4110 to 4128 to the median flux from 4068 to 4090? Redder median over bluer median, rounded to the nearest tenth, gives 1.0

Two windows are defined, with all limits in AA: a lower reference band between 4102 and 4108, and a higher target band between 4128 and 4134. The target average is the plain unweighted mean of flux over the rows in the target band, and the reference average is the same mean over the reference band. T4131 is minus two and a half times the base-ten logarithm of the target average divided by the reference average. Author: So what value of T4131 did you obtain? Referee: -0.5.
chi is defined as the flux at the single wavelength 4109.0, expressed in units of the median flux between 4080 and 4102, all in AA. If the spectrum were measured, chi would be 0.99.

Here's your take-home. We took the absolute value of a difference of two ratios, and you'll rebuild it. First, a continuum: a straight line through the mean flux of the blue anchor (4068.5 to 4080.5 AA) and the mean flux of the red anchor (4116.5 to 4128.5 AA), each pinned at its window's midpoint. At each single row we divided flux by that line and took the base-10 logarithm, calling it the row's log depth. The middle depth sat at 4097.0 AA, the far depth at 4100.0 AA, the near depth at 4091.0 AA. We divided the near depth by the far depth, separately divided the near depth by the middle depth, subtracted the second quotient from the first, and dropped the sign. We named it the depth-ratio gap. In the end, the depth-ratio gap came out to 0.07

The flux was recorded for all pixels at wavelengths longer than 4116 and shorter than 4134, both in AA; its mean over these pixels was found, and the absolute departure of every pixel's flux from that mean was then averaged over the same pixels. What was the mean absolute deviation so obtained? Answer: 0.55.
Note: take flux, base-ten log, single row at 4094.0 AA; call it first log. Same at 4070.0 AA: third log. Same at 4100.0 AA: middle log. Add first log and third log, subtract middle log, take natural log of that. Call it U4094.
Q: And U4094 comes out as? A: 0.153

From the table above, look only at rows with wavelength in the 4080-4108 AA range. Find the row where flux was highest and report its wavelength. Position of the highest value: 4085.0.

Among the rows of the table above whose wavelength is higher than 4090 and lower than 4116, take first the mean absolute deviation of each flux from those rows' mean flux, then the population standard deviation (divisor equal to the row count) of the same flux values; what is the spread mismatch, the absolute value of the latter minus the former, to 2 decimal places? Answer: 0.15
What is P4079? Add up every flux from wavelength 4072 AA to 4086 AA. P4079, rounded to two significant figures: 51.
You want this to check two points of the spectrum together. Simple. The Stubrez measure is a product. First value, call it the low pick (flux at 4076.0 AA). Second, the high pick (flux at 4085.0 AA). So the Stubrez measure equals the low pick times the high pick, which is 104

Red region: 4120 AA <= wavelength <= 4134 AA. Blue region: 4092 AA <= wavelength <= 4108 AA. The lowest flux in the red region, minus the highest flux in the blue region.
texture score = 2.0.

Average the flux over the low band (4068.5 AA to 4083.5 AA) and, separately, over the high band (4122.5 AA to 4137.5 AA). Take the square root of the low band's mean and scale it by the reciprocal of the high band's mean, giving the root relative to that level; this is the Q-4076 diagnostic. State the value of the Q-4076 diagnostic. 0.299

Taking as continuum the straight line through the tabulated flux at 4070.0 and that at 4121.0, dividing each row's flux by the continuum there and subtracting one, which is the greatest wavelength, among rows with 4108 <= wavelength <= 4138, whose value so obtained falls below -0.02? 4118.0 AA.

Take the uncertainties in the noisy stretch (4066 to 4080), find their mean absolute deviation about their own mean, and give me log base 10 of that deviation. -2.495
